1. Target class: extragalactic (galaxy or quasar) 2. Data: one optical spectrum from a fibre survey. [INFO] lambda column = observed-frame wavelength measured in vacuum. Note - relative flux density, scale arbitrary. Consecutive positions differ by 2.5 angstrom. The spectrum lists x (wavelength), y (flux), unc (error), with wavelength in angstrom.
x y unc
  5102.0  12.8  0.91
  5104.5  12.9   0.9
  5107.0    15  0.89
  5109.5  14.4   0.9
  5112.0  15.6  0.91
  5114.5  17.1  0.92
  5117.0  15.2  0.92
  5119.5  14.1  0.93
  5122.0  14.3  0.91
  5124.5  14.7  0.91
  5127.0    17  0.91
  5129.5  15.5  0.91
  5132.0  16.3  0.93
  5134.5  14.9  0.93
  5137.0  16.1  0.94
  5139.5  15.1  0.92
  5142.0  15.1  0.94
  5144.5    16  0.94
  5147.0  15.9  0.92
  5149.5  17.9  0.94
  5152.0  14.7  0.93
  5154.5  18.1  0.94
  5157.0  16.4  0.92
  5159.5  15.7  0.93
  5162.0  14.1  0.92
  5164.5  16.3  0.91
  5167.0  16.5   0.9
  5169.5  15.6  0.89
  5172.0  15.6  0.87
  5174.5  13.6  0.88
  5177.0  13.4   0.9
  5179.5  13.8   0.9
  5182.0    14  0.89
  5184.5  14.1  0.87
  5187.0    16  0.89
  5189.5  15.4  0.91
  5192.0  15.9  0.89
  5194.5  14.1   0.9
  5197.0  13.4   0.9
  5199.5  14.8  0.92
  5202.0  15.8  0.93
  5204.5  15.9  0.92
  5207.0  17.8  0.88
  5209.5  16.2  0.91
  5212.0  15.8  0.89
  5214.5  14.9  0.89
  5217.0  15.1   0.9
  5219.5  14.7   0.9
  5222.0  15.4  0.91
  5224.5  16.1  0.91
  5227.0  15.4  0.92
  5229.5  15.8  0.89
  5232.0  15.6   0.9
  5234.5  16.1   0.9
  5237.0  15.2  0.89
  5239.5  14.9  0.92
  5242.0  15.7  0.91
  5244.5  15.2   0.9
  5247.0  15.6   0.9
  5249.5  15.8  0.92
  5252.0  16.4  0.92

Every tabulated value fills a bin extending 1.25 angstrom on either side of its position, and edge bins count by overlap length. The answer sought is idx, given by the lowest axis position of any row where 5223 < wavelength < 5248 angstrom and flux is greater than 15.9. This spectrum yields 5224.5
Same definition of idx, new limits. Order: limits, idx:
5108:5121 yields 5114.5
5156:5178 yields 5157.0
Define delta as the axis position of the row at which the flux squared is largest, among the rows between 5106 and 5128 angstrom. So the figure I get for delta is 5114.5 angstrom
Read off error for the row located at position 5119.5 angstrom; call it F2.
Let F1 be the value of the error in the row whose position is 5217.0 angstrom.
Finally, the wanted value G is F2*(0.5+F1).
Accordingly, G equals 1.30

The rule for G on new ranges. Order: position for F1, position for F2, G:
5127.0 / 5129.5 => 1.28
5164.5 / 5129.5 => 1.28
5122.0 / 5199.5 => 1.30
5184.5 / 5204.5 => 1.26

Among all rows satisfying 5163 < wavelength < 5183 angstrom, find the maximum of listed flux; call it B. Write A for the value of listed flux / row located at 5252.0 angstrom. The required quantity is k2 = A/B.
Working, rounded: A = 16.4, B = 16.5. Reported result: 0.99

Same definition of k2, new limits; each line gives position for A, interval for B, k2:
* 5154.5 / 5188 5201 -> 1.14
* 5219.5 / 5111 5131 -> 0.86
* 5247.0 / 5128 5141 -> 0.96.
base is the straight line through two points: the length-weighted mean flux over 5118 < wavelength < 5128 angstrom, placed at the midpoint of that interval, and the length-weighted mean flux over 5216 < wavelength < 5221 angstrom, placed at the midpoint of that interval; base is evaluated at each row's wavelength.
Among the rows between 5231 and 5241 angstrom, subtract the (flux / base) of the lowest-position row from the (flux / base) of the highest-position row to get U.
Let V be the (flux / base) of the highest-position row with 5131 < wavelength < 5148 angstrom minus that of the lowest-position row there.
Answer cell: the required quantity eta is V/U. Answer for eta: 0.6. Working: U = -0.05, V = -0.03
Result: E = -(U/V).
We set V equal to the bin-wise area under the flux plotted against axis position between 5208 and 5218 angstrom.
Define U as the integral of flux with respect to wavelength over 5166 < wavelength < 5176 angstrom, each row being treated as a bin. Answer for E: -0.98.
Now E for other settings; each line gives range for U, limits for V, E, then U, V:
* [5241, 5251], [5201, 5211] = -0.95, 156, 164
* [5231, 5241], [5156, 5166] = -0.99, 155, 156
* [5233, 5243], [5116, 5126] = -1.06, 155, 146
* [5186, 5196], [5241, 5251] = -0.98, 153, 156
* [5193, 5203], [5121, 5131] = -0.94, 145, 154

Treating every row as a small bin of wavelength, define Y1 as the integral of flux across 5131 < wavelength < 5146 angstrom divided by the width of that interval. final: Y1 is 15.6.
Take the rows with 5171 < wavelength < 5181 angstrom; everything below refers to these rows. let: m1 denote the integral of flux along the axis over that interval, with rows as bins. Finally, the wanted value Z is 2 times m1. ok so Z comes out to 281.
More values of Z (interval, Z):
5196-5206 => 302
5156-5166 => 313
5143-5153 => 323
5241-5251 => 312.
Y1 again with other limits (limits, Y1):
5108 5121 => 15.3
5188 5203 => 14.9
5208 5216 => 15.7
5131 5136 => 15.6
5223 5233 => 15.7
